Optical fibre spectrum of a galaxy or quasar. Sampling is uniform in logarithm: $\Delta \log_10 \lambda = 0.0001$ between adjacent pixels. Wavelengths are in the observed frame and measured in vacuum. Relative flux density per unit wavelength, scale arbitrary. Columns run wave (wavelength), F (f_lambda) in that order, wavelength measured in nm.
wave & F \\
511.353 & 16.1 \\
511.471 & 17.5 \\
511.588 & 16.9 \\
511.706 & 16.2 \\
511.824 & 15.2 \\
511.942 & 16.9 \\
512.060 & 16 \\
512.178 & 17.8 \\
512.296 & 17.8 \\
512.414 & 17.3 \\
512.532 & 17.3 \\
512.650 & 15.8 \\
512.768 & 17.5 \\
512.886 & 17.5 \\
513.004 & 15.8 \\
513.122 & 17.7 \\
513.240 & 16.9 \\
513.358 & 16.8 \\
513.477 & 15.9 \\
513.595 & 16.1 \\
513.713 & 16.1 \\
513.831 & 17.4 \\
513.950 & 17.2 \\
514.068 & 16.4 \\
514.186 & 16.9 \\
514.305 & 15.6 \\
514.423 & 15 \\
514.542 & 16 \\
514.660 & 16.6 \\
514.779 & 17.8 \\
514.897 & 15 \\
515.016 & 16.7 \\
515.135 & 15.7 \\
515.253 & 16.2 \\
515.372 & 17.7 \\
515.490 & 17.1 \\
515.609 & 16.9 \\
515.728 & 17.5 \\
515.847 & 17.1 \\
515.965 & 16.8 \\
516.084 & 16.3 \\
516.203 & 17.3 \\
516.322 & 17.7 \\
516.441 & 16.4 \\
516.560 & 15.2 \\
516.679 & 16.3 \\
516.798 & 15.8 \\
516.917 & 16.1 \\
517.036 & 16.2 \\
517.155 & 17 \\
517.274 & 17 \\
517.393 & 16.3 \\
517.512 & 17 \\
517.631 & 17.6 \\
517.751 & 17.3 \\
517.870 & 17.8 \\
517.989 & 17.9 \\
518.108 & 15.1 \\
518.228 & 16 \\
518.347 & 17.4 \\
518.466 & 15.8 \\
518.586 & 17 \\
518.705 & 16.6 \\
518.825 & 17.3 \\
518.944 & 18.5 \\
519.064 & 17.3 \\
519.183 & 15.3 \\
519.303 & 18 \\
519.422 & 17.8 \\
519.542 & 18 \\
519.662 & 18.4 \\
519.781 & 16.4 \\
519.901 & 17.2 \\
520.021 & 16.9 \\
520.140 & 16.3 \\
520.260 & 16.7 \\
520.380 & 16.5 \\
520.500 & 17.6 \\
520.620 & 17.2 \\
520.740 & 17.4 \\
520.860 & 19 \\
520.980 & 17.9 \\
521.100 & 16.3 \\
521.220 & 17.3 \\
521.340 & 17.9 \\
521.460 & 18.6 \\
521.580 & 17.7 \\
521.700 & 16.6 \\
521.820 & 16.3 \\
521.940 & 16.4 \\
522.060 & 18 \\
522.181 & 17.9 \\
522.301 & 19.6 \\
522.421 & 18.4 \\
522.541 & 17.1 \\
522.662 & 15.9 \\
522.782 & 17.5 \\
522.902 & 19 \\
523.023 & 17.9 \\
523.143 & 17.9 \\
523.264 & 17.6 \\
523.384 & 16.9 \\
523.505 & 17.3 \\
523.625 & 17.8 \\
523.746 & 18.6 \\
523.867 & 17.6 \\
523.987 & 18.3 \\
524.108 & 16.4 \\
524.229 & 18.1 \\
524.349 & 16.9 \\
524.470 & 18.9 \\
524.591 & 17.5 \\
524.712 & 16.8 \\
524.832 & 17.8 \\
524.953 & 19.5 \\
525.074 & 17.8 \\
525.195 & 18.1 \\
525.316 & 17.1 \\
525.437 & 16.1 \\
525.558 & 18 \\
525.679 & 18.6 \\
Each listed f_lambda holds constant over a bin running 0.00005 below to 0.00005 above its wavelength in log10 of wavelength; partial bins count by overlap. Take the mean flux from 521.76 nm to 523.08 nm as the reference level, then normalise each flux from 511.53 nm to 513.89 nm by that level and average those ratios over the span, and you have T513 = 0.95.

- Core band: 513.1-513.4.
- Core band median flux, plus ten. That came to 26.9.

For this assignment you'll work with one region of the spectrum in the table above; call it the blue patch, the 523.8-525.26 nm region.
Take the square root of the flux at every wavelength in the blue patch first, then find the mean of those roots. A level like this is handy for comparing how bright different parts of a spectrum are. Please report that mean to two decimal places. 4.22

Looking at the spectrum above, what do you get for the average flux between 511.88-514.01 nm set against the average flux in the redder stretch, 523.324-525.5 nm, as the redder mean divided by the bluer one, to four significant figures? 1.045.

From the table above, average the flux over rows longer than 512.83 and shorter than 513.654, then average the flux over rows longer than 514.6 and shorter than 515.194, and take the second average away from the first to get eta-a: 0.3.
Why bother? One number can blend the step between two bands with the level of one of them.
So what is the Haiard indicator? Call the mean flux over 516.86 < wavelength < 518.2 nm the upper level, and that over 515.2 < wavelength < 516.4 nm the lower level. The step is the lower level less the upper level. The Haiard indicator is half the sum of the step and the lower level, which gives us 8.64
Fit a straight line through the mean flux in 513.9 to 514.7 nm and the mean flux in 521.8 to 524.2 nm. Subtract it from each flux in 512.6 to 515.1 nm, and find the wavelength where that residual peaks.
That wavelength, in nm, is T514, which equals 513.122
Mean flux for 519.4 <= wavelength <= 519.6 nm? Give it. 17.9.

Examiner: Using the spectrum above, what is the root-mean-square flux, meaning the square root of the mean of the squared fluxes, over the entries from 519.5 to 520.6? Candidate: 17.1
